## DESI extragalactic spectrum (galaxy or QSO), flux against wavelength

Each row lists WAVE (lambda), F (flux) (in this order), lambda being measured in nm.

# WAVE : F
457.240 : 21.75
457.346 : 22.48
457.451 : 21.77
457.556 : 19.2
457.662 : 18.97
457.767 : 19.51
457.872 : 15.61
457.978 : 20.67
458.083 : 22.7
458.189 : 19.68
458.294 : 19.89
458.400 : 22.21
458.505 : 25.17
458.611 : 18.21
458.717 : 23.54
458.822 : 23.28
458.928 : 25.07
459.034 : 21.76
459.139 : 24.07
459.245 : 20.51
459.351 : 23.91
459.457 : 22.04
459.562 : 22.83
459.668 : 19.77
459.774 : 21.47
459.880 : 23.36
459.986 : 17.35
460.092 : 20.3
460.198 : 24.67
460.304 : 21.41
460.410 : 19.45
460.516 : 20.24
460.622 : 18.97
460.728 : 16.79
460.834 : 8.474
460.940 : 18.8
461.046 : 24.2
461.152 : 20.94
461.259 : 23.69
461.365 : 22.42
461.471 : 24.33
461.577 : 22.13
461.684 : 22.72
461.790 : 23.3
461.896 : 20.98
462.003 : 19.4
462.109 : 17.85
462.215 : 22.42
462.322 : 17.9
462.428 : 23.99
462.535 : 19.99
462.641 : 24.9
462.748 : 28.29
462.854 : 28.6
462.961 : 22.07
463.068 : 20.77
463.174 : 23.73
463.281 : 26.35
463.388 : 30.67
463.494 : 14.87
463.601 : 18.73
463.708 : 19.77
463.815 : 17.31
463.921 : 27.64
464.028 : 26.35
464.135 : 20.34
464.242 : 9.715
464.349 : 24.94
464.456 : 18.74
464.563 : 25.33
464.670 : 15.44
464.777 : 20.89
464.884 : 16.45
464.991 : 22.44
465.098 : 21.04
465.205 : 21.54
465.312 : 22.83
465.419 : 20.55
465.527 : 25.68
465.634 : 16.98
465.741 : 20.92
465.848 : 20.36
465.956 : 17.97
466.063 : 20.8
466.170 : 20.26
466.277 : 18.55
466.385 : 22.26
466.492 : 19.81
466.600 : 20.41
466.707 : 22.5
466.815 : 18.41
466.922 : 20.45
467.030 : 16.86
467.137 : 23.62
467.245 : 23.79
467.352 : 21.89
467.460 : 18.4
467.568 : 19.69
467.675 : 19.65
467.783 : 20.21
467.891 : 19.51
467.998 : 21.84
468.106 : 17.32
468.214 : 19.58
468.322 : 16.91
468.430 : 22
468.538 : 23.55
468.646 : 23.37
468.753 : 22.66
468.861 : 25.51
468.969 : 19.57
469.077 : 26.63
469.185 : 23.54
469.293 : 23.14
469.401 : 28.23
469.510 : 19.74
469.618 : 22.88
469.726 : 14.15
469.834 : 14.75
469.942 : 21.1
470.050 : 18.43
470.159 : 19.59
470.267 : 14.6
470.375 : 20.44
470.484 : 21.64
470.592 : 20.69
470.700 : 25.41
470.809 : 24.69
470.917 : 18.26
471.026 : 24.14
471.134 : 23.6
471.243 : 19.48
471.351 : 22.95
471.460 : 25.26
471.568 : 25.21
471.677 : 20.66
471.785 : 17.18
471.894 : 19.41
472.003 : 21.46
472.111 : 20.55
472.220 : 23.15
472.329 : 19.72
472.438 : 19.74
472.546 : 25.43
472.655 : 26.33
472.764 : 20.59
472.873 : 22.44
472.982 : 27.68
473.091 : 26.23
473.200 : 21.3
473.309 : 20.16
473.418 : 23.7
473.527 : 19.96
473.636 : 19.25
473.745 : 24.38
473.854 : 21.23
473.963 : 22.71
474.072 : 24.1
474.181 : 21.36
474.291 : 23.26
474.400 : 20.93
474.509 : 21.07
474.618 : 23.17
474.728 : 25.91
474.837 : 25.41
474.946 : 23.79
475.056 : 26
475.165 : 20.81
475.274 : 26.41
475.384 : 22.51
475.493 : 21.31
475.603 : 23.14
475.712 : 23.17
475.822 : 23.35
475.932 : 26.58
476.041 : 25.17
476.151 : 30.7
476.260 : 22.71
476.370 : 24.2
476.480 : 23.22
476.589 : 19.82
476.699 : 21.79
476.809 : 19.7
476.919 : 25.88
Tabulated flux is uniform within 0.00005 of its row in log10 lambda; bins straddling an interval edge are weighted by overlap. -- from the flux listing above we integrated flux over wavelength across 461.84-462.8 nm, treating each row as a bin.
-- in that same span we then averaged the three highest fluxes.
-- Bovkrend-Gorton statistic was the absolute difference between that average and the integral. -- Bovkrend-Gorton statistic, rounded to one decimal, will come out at 4.9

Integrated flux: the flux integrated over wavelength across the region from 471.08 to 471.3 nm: 4.7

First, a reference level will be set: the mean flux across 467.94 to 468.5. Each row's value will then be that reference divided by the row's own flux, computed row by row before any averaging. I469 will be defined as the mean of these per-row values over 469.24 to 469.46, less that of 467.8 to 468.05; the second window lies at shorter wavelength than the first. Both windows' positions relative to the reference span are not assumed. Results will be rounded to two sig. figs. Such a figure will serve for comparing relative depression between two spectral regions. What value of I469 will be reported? -0.18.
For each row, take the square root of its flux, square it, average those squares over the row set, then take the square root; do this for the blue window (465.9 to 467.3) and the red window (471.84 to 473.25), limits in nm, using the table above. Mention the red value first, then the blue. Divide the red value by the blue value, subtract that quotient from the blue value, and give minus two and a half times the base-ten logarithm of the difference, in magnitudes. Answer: -1.35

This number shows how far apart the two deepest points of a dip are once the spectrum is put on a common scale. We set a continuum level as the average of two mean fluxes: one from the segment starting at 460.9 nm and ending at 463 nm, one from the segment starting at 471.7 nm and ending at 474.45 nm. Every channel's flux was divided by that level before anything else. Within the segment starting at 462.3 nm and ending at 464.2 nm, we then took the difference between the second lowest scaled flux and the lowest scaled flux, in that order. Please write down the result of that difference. 0.11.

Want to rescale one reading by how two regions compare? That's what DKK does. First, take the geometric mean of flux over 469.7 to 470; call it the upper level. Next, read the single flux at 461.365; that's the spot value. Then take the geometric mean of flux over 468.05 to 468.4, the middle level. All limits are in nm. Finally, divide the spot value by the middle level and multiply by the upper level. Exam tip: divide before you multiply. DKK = 21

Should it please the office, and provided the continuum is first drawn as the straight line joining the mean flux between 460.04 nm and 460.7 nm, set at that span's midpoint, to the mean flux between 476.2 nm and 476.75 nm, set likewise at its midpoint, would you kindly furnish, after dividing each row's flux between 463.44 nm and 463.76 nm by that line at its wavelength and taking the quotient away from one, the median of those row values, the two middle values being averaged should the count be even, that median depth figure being 0.11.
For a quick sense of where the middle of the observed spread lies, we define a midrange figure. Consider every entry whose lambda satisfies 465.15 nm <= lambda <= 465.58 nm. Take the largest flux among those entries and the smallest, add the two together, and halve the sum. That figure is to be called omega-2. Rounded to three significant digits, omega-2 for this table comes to 23.1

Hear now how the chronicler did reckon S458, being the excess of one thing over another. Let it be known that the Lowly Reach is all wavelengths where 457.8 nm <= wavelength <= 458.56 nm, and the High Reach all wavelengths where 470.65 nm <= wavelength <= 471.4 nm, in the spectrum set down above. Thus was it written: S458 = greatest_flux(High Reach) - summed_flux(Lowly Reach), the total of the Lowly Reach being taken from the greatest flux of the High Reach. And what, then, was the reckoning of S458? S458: -121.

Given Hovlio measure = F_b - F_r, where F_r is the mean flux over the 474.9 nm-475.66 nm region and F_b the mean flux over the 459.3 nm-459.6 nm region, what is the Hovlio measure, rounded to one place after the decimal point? -0.5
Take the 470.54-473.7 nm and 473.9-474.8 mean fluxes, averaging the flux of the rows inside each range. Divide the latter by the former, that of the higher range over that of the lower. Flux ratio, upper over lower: 1.03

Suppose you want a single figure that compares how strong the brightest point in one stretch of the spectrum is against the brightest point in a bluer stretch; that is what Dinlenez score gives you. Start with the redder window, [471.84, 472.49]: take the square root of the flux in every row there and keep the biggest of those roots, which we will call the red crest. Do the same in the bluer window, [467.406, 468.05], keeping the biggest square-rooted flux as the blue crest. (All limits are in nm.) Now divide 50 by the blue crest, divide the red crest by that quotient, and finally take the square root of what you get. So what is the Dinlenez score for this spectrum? 0.671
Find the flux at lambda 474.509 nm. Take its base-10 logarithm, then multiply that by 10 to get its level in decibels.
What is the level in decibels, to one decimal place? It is 13.2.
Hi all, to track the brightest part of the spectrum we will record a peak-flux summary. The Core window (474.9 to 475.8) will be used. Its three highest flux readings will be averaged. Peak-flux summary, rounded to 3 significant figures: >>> 25.4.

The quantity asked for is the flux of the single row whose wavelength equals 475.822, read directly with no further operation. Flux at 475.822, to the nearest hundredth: 23.35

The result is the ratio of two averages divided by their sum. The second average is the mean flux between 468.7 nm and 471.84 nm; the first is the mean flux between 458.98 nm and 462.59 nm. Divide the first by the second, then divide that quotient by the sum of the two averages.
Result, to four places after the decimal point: 0.0229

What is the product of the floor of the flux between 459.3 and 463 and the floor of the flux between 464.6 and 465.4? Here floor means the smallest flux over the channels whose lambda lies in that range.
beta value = 131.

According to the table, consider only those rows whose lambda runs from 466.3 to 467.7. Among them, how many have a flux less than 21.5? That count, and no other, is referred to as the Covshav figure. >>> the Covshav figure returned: 8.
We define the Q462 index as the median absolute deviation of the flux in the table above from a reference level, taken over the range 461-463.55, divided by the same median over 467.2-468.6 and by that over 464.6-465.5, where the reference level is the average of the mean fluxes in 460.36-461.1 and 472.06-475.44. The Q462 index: 1.3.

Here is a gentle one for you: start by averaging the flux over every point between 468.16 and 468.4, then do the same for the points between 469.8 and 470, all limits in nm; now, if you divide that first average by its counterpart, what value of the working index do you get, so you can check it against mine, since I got 1.02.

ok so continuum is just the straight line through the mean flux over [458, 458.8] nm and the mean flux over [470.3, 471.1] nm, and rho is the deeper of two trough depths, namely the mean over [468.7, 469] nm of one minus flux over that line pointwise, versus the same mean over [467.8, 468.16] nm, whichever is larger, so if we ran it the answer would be 0.11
